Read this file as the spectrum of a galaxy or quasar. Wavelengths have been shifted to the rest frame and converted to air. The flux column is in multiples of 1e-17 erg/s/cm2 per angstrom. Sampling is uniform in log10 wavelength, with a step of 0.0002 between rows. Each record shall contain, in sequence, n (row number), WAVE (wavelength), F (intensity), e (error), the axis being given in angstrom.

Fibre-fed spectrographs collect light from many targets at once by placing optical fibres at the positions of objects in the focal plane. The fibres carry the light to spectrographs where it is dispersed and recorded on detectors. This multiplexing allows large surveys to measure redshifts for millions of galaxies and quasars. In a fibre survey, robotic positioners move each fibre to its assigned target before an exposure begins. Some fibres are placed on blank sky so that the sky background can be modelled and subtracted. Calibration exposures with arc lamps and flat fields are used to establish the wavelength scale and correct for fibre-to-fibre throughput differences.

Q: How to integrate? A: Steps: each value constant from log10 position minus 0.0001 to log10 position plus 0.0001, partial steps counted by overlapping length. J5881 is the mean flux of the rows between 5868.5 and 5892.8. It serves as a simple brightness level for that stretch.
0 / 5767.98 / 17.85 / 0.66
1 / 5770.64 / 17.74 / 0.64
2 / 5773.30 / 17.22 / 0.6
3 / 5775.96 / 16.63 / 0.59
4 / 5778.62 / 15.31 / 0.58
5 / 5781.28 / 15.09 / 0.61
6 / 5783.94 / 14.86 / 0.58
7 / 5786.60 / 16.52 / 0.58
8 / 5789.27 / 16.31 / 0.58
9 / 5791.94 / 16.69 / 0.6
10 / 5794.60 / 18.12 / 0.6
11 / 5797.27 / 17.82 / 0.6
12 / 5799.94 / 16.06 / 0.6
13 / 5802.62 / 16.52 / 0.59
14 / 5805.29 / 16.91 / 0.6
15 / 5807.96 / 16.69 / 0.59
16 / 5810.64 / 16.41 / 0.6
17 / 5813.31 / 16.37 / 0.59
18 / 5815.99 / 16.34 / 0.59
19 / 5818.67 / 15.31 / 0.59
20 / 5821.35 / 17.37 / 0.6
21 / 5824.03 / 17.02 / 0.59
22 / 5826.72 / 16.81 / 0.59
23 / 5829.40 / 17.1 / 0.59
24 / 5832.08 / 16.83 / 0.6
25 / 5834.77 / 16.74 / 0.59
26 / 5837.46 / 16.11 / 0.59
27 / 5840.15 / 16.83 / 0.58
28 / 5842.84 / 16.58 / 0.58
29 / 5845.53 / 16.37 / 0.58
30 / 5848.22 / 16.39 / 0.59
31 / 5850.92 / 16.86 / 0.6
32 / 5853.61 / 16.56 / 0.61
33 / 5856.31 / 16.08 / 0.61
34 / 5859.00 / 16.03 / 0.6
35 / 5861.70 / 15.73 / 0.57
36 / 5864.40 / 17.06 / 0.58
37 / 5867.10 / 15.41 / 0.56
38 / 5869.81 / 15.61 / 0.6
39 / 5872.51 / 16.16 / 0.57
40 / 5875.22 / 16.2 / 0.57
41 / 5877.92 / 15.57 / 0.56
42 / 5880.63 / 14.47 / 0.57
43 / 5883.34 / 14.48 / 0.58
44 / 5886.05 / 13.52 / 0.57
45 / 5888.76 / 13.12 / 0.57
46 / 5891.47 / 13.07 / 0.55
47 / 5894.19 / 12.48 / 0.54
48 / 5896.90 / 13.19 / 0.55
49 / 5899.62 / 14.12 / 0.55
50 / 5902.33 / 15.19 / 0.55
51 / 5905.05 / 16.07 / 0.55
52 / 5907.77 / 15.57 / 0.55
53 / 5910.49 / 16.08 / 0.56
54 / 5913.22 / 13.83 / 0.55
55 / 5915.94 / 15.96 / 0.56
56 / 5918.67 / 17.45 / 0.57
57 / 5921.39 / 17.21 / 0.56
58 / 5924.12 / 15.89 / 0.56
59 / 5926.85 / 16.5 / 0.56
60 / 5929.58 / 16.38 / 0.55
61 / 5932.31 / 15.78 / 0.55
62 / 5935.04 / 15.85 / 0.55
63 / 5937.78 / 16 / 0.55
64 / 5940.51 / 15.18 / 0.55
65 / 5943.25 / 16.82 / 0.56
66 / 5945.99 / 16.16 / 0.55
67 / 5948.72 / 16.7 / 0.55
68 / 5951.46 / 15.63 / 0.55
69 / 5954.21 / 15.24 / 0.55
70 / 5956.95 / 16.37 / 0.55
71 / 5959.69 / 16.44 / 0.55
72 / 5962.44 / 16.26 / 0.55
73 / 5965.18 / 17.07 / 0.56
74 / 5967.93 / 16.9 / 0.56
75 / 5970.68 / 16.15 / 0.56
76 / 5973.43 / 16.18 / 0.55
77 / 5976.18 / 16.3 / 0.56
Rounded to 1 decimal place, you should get 14.7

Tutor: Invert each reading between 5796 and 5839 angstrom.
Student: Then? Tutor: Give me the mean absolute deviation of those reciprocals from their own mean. 0.0016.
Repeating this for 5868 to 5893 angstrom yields 0.0049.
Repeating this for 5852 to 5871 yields 0.0016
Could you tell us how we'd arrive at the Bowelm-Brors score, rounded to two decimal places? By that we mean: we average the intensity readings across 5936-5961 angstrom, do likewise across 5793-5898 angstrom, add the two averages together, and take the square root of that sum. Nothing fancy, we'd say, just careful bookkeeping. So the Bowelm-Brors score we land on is 5.66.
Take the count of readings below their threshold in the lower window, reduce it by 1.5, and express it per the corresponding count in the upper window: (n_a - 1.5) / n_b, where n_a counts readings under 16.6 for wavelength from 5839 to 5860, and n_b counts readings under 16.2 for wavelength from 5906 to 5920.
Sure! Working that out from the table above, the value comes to 1.1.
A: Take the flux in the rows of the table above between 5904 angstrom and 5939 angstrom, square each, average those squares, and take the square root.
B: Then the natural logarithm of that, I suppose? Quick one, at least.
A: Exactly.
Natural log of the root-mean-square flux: 2.78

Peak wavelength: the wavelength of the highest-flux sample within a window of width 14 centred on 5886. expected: 5883.34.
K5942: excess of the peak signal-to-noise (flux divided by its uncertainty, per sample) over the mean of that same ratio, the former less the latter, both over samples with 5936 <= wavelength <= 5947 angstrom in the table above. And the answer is 1.0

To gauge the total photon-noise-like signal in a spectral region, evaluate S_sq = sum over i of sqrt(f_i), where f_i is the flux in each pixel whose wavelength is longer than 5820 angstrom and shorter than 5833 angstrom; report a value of 21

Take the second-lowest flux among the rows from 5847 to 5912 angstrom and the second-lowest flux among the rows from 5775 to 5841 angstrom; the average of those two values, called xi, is 14.1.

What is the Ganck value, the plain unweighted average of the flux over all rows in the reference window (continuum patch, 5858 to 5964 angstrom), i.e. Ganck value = 15.5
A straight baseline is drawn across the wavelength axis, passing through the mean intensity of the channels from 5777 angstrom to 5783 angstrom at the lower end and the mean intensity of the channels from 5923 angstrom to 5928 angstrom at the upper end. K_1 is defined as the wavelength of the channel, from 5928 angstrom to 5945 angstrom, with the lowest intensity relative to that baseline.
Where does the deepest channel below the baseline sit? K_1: 5940.51 angstrom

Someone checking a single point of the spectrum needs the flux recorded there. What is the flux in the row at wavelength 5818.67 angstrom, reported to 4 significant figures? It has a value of 15.31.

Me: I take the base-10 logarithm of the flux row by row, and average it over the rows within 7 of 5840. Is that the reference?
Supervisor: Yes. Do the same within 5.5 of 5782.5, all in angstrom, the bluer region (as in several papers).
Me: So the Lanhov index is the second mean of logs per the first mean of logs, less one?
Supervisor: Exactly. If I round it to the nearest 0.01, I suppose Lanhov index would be -0.02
